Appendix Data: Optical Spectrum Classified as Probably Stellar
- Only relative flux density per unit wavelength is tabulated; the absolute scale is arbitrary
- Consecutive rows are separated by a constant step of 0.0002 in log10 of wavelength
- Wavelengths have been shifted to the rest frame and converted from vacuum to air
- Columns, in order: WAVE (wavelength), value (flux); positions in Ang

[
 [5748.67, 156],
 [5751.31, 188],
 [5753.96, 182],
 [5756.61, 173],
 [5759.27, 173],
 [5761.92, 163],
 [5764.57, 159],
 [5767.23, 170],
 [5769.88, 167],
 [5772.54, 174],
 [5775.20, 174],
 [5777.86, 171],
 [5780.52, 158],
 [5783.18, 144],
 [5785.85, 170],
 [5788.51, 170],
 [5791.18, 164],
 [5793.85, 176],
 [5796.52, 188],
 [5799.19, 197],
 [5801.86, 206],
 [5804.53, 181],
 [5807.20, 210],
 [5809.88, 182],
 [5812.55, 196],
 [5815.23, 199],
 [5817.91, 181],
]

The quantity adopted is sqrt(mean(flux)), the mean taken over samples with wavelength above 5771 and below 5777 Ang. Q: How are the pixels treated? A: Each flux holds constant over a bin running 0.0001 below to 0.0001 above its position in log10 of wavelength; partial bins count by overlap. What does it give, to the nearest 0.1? 13.2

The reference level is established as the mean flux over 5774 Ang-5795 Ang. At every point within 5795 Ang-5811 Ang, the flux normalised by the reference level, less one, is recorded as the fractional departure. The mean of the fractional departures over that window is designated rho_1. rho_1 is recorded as 0.17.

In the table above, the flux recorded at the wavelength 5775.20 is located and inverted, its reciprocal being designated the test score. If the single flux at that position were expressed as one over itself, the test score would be 0.0057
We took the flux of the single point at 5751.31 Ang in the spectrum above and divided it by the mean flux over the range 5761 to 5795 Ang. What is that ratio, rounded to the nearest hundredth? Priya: 1.13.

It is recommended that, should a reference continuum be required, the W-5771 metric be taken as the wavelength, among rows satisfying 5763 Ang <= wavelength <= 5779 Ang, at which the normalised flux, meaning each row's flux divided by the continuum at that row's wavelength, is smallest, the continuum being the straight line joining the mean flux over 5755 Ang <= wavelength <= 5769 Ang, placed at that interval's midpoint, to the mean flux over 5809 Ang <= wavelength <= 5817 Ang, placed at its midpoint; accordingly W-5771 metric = 5764.57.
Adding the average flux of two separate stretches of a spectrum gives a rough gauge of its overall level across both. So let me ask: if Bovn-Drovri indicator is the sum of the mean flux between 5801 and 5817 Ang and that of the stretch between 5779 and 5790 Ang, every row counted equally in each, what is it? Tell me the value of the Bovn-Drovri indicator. 356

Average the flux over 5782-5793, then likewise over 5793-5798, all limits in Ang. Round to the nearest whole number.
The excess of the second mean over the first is 20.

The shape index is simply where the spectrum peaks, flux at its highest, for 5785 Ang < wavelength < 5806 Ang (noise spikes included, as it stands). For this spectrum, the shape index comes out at 5801.86 Ang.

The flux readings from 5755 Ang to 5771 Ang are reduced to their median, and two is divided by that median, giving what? 0.0119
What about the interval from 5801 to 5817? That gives 0.0101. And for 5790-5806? 0.0108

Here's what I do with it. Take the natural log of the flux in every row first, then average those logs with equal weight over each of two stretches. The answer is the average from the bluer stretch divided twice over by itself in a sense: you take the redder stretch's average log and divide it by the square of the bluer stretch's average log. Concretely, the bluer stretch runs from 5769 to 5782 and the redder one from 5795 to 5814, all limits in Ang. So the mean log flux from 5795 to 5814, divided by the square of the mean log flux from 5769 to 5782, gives 0.200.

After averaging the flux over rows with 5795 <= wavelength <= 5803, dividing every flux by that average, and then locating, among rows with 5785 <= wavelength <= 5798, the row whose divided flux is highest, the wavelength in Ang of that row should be 5796.52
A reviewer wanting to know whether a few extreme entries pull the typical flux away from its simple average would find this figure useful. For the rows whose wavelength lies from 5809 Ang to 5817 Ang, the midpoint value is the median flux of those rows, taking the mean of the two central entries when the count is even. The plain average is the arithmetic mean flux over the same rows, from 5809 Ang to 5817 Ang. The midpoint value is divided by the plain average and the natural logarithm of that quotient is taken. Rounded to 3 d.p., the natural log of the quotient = 0.019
